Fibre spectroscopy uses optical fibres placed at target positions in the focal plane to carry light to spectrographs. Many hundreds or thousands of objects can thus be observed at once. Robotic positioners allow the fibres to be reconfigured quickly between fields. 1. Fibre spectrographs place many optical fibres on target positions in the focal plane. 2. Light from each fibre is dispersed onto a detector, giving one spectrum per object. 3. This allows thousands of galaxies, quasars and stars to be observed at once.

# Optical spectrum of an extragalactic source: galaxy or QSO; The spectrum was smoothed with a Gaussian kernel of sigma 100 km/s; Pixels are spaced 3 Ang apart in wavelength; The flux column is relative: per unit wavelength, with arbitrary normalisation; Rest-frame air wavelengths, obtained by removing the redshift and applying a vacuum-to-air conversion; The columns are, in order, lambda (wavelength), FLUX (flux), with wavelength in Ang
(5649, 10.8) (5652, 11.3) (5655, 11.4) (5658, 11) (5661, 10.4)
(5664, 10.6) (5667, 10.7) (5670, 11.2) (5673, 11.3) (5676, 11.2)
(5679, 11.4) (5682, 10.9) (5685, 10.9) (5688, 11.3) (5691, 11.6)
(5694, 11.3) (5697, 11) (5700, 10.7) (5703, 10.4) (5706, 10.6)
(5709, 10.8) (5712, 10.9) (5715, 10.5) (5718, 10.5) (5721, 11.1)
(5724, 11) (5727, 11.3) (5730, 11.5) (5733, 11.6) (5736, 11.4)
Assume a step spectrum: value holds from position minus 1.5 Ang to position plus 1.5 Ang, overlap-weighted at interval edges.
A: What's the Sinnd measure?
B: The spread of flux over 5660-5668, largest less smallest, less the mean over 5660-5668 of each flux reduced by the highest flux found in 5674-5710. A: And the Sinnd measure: 1.3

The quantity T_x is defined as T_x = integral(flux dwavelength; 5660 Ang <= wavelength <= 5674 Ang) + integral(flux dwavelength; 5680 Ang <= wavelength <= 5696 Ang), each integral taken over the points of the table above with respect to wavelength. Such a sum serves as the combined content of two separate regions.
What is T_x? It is 331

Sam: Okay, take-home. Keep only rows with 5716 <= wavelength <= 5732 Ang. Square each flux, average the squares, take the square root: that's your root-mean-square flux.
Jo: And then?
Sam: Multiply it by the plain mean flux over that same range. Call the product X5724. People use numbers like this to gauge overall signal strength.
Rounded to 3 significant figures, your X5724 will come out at 123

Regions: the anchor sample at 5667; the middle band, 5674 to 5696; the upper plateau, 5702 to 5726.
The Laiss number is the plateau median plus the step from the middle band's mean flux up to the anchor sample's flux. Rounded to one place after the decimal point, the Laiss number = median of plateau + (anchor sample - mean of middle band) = 10.2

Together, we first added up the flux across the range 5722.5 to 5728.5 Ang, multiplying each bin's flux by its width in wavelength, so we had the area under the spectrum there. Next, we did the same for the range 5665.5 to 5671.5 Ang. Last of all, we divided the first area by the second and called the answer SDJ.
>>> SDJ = 1.0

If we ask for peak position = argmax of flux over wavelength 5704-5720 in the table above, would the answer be 5712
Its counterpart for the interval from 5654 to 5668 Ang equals 5655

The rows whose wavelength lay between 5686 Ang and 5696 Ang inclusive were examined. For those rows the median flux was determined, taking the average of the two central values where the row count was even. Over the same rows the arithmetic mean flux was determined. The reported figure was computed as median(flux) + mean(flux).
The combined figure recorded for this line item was 22.7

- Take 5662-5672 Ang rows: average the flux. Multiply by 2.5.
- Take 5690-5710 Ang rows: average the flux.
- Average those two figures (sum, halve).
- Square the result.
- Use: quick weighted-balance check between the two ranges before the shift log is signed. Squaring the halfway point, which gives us 361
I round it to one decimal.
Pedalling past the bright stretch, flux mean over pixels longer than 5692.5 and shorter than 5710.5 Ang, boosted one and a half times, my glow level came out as 16.2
